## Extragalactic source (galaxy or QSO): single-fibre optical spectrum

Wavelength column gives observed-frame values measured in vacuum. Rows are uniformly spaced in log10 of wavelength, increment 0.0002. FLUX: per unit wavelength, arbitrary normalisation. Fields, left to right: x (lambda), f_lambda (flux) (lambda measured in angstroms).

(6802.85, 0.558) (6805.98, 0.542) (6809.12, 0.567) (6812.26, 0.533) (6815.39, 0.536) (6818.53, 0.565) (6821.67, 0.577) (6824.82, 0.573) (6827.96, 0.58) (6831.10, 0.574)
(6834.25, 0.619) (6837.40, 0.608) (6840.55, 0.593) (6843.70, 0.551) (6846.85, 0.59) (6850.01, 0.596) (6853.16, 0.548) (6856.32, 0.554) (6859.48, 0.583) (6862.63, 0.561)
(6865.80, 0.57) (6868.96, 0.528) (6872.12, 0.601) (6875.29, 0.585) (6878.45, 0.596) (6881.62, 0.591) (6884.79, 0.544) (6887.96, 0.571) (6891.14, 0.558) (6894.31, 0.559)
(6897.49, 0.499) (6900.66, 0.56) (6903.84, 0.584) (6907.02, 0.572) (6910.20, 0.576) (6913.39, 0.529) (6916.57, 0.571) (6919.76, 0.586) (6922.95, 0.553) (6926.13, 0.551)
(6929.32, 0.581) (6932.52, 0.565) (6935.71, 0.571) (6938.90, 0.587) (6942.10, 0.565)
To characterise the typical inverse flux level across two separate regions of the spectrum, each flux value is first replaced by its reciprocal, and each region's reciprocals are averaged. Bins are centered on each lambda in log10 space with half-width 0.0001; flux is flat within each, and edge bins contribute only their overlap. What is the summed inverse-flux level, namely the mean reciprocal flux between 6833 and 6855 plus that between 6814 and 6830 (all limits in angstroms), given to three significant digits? 3.48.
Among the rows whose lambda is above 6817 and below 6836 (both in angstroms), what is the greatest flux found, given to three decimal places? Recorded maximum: 0.619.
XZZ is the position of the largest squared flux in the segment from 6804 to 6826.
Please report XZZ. 6821.67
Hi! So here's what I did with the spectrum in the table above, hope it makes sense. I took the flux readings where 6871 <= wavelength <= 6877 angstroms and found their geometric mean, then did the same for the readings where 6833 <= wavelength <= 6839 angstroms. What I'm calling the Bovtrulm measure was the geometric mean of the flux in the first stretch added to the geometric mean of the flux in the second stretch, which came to 1.21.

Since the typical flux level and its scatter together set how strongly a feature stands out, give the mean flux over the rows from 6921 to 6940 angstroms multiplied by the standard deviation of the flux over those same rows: 0.008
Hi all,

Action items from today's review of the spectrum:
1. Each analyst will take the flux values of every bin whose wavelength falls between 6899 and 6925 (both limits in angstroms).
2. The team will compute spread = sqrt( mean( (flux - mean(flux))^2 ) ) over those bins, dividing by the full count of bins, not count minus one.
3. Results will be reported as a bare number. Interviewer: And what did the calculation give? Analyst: 0.0175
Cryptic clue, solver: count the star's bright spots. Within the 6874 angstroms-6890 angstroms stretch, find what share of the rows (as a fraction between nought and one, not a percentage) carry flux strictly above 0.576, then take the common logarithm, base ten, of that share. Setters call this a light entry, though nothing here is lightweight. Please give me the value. -0.22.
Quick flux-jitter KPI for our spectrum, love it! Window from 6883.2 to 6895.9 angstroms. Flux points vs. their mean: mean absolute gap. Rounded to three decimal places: 0.007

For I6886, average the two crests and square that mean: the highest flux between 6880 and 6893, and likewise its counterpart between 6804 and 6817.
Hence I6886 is 0.335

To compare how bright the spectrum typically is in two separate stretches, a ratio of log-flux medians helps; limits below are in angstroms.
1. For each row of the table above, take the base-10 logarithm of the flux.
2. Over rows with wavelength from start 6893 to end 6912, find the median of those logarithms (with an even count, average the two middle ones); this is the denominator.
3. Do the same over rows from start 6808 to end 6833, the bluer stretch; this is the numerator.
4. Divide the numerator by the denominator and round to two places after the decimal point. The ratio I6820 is 0.99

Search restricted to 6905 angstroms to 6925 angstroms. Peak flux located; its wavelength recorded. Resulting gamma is 6919.76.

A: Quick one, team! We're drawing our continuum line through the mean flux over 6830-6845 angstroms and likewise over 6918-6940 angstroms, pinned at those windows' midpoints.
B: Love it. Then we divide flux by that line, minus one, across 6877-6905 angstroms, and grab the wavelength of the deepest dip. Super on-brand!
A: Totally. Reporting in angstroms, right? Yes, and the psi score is 6897.49 angstroms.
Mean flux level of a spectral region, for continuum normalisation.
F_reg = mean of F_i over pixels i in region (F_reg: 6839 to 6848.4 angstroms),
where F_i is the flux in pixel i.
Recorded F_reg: 0.578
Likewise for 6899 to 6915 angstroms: 0.564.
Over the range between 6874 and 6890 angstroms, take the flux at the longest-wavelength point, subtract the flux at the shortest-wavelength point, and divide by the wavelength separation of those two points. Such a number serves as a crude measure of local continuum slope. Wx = -0.0011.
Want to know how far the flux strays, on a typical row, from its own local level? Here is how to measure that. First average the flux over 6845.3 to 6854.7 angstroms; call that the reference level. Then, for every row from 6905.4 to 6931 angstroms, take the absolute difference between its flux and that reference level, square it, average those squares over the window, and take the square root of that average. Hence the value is 0.022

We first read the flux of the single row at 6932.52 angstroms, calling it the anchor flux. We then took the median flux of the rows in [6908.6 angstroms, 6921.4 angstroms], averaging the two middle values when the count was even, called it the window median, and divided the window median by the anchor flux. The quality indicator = 1.02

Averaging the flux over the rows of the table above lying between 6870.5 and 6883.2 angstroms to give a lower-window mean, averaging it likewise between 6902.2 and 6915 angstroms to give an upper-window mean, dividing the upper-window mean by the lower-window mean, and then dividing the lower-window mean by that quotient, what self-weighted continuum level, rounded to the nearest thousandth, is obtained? 0.623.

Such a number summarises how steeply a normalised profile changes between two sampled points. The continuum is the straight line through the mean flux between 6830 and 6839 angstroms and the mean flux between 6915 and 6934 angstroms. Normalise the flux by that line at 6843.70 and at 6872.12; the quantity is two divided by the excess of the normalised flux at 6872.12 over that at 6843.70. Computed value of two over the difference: 20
